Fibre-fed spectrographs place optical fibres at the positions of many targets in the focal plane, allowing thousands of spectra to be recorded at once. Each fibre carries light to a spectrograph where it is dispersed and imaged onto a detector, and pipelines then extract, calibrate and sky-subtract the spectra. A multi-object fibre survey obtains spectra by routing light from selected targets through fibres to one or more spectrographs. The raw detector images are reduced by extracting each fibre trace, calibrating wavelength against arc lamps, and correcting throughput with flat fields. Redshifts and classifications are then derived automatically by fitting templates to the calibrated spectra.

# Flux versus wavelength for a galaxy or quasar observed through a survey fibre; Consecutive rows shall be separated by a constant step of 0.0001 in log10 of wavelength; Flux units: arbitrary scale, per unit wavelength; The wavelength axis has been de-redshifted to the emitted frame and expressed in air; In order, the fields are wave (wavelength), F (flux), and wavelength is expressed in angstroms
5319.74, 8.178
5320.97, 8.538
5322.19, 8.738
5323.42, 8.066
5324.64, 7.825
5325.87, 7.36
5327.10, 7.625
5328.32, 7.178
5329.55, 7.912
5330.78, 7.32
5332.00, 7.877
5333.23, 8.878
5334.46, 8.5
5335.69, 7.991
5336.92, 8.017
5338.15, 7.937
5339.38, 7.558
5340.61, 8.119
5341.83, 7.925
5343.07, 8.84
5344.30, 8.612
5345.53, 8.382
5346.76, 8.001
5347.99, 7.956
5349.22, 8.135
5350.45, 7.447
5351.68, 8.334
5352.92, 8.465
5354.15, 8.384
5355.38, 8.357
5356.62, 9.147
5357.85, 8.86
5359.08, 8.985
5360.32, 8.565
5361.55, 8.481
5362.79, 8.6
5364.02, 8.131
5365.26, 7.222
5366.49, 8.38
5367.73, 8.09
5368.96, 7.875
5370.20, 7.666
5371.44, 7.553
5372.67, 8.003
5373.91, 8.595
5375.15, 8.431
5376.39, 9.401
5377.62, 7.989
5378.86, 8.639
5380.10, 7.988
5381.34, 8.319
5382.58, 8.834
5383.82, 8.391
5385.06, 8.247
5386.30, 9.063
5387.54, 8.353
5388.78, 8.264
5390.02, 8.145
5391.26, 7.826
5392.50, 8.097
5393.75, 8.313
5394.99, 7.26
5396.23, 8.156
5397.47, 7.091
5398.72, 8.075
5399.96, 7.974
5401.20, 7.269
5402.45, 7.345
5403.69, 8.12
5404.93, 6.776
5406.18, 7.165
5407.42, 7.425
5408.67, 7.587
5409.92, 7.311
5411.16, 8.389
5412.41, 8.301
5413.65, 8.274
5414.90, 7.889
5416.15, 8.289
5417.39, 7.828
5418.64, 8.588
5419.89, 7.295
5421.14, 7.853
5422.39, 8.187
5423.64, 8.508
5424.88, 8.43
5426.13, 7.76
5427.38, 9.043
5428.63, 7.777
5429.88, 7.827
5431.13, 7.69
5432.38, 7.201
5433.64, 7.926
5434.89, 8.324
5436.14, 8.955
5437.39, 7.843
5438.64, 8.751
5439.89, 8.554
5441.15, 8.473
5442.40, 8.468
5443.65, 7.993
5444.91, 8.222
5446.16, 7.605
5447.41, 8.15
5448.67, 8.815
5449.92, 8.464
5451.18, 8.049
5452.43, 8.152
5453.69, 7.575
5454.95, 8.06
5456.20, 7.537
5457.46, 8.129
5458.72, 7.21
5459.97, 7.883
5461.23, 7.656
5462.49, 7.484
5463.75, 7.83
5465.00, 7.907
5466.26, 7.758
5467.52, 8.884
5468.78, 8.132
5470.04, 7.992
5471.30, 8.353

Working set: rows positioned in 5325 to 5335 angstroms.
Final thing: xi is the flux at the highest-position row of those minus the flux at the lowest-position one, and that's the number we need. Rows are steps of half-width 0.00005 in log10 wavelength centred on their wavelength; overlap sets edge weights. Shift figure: 1.1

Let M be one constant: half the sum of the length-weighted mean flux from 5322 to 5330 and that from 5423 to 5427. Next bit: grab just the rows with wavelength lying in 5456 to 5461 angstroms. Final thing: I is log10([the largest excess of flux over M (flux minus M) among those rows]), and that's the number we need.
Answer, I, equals -1.00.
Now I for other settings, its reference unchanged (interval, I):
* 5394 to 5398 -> -0.90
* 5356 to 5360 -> 0.05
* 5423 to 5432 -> 0.01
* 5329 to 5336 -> -0.07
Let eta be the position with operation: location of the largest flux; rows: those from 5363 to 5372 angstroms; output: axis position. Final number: 5366.49 angstroms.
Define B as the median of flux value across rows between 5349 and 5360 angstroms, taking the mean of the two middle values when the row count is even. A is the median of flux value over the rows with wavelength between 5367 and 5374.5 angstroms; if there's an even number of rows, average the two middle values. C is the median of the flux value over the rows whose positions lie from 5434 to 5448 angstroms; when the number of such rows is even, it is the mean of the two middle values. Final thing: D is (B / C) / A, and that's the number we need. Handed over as 0.1269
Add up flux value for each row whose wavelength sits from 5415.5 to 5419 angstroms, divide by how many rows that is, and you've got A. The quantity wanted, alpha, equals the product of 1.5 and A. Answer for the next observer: 12.4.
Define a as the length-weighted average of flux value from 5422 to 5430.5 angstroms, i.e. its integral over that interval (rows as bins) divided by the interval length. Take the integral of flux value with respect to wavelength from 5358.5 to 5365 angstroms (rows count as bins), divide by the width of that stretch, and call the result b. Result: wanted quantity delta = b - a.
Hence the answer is 0.2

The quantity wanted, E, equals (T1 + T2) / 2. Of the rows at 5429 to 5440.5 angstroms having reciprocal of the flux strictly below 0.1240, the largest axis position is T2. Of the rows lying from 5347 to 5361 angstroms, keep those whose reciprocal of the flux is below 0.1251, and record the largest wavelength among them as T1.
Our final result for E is 5400.1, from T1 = 5360.32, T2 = 5439.89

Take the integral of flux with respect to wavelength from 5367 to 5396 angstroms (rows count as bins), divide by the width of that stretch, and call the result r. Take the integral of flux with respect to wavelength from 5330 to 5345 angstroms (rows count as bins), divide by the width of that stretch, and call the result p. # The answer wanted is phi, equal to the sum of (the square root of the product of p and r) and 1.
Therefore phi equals 9.18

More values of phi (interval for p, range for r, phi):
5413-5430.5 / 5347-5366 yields 9.22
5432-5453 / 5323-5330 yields 8.94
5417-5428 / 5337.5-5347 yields 9.17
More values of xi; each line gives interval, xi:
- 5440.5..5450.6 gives 0.0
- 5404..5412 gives 1.6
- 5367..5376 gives 0.3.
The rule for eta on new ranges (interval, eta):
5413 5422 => 5418.64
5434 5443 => 5436.14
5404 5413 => 5411.16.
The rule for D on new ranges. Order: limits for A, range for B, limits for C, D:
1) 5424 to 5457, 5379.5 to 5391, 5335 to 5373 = 0.1262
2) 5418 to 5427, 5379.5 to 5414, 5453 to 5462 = 0.1294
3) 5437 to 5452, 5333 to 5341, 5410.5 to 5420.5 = 0.1160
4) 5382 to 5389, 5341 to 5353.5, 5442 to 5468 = 0.1231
